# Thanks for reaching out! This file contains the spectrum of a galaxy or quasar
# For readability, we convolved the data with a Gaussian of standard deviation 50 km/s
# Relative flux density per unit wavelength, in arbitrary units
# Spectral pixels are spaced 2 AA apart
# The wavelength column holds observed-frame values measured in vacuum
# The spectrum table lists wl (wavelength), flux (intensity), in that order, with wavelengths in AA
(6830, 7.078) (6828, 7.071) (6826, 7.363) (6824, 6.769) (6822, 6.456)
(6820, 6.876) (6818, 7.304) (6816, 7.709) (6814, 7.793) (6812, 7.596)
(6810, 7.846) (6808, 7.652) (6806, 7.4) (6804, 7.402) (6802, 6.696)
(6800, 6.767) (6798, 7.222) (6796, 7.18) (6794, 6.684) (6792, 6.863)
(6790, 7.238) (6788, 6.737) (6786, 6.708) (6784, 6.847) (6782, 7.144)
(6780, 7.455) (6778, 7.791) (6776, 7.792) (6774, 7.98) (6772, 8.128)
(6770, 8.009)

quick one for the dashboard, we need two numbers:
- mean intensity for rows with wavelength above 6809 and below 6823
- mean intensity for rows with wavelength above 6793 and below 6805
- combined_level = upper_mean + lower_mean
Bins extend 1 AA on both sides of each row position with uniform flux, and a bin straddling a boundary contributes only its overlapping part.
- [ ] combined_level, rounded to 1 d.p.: 14.4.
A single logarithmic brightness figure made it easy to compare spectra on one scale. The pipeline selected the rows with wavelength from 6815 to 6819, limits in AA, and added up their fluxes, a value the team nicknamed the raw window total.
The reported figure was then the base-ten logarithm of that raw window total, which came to 1.18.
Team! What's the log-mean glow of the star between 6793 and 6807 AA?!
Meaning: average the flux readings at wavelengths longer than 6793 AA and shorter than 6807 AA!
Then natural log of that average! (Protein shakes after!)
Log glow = 1.95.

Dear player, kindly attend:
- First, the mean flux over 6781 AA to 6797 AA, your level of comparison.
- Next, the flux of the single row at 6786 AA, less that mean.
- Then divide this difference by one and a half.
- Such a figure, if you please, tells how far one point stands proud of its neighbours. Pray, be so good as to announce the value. -0.14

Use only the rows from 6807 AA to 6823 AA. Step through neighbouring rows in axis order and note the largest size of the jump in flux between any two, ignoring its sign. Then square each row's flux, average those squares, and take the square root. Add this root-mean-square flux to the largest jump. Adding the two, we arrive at 7.8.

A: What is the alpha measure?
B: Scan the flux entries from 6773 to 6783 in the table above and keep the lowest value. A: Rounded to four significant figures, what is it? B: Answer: 7.144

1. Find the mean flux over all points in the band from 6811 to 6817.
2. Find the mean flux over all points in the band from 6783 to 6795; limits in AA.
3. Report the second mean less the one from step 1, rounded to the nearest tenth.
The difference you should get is -0.9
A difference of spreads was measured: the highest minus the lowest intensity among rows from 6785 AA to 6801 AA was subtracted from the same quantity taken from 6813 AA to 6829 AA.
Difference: 0.8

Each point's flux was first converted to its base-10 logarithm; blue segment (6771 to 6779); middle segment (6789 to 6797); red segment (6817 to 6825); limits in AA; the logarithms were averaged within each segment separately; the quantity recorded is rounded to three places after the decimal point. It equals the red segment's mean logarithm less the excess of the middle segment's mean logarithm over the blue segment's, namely 0.890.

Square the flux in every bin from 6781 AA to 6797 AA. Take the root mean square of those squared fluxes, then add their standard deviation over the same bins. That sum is 51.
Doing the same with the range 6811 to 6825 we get 60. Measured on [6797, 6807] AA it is 55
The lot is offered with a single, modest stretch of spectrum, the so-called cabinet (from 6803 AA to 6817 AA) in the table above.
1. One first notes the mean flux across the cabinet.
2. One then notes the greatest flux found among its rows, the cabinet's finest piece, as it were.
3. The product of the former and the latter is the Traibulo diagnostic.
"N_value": 59.9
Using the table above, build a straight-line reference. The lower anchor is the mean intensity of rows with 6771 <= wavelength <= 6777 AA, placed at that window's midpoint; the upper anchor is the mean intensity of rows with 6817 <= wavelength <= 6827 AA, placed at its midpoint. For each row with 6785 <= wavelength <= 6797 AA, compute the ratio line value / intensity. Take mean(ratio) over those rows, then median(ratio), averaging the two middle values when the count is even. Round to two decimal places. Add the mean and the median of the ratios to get 2.22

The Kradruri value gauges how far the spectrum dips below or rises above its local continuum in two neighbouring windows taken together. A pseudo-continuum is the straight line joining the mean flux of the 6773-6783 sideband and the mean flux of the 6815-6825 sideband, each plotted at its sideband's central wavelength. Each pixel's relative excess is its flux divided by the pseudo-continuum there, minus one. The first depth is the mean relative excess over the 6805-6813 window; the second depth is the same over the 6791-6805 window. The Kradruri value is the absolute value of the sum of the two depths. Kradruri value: 0.011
